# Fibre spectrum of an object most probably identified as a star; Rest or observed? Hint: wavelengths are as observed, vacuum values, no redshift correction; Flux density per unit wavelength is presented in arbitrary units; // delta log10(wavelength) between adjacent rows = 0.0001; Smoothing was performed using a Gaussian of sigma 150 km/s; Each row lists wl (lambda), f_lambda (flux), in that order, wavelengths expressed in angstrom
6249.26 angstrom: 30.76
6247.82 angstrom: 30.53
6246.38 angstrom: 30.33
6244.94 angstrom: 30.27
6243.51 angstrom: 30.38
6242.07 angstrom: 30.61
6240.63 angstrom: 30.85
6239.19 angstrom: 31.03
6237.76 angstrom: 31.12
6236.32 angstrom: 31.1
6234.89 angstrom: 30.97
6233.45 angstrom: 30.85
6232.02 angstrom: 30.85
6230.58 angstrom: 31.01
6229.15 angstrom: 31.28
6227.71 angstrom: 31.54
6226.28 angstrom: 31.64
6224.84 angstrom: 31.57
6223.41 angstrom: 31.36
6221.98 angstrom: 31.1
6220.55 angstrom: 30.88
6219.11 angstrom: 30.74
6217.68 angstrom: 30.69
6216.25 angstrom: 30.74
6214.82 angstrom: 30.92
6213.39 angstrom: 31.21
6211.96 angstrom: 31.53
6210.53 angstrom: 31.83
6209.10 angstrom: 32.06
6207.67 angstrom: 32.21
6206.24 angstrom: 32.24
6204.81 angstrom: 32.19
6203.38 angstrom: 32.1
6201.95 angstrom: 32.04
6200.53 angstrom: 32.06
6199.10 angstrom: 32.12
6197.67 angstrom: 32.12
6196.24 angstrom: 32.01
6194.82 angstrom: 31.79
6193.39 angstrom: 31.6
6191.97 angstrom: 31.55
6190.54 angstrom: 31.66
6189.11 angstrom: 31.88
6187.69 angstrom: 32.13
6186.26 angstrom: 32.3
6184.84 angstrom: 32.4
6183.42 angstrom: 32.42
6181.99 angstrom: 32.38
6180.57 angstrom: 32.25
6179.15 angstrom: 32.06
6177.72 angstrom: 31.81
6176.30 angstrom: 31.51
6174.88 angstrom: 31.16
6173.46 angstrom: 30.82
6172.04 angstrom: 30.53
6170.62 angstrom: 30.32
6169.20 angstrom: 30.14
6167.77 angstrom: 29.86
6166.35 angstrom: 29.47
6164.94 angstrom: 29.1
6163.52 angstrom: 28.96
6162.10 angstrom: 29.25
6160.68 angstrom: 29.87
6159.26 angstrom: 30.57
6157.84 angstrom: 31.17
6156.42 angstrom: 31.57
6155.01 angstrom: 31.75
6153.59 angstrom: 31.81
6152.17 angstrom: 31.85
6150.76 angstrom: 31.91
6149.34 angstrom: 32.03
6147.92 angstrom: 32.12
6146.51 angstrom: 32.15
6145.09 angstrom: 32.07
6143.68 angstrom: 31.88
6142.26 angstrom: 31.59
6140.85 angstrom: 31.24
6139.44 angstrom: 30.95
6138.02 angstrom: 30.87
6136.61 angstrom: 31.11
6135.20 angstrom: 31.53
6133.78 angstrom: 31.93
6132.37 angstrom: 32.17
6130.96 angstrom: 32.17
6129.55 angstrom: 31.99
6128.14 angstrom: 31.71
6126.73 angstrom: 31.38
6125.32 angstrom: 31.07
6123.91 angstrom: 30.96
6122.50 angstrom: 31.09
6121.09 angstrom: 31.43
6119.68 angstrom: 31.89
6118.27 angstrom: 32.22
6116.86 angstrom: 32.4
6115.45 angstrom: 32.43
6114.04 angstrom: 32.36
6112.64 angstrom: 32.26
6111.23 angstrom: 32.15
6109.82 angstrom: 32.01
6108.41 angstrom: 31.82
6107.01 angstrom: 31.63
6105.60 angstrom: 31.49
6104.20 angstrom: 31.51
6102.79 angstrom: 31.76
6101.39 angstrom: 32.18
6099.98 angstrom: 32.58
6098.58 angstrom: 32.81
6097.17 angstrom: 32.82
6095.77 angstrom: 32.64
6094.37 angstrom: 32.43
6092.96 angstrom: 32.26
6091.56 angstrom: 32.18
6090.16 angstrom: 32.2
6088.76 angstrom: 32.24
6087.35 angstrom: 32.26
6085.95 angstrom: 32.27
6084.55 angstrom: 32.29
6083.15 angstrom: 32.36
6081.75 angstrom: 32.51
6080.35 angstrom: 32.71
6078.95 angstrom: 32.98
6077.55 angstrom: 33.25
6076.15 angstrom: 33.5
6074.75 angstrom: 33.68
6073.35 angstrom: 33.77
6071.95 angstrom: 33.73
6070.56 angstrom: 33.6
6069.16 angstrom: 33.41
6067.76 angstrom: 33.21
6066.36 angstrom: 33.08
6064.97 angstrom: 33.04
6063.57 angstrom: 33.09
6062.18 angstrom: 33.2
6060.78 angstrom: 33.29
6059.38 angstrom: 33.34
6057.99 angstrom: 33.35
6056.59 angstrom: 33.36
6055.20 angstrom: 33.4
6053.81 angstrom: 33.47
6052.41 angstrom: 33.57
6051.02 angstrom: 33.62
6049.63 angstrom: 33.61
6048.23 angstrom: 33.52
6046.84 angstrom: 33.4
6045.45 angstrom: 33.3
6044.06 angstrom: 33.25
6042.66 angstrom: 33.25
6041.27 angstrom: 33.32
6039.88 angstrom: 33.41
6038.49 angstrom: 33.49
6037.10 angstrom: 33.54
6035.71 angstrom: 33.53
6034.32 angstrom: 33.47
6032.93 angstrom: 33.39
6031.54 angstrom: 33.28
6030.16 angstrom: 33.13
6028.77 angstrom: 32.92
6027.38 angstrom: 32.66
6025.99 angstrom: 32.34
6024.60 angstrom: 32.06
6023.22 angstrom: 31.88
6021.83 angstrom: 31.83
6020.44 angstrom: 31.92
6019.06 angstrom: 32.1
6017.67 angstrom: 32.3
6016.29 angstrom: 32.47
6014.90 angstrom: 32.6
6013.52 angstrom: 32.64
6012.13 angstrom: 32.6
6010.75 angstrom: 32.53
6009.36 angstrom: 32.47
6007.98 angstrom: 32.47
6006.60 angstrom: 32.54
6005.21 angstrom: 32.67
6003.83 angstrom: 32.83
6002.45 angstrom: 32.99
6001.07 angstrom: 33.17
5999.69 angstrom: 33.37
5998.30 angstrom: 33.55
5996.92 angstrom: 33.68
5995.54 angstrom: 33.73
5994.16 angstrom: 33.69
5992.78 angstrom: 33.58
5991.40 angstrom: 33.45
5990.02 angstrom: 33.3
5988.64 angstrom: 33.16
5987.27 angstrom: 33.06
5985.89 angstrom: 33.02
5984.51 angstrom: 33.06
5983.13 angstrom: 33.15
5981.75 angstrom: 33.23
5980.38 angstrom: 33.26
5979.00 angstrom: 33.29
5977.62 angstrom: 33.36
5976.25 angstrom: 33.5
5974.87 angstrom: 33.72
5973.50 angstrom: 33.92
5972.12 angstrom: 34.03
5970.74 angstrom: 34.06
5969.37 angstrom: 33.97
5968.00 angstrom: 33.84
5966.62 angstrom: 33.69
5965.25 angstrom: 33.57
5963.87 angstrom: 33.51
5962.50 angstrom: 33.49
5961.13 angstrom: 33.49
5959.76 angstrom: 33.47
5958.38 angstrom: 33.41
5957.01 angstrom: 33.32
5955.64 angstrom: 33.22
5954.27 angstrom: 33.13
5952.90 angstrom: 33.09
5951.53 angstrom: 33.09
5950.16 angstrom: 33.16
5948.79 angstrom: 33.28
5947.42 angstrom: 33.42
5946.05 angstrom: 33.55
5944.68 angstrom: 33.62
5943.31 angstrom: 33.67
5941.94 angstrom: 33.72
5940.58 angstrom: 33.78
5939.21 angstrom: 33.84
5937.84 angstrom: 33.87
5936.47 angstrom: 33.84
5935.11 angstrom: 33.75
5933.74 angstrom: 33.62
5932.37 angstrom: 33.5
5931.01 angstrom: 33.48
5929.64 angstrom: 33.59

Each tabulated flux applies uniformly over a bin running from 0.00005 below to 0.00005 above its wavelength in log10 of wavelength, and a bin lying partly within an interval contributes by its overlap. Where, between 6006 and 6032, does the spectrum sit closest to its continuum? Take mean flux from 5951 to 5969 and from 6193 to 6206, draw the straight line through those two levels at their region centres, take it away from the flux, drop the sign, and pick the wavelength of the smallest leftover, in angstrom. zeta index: 6028.77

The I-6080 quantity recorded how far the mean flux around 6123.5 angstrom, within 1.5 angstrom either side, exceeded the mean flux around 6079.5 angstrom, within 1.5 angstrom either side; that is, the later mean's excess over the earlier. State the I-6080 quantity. -1.8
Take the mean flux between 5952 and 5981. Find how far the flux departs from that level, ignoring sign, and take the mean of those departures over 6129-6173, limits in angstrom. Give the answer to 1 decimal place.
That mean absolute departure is 2.4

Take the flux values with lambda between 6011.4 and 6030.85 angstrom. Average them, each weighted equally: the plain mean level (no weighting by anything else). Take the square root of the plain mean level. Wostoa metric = 5.69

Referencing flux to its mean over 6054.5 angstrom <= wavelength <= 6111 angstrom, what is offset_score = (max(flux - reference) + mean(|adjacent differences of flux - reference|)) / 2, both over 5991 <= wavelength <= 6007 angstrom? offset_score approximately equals 0.57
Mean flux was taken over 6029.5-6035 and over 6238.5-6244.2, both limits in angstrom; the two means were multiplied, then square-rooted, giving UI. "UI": 32.0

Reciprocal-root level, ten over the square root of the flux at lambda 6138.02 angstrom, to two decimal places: 1.80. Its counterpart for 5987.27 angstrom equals 1.74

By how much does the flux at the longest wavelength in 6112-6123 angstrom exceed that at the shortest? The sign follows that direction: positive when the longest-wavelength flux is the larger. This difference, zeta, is -1.2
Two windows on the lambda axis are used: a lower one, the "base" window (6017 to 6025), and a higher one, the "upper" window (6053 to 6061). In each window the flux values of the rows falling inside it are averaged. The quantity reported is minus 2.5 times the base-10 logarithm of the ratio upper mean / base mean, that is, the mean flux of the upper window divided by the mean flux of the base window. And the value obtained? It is -0.045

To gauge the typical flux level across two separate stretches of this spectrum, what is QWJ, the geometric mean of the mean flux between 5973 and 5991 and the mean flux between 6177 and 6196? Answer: 32.7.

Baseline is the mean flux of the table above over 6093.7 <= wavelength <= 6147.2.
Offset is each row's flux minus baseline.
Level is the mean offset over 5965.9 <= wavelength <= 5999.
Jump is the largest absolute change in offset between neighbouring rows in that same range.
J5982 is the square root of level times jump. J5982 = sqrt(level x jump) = 0.60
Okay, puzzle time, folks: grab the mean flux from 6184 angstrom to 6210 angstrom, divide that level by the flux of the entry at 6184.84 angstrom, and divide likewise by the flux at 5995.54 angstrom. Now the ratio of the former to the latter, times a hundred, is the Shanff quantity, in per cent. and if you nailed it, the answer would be 104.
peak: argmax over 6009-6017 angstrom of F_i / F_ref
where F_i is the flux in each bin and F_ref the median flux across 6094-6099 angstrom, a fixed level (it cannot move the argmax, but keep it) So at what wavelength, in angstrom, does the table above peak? 6013.52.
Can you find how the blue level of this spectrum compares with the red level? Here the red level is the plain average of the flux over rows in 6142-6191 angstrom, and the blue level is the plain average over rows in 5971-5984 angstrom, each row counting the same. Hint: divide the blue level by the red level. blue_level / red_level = 1.07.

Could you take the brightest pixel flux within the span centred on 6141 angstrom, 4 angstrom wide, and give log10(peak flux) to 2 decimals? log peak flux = 1.50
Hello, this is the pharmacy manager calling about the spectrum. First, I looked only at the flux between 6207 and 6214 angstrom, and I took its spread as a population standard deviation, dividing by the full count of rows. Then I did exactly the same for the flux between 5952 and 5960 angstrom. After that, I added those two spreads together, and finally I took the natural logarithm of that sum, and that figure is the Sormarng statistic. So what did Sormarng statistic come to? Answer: -0.69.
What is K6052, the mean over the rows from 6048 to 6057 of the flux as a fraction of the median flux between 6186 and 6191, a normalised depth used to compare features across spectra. 1.05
